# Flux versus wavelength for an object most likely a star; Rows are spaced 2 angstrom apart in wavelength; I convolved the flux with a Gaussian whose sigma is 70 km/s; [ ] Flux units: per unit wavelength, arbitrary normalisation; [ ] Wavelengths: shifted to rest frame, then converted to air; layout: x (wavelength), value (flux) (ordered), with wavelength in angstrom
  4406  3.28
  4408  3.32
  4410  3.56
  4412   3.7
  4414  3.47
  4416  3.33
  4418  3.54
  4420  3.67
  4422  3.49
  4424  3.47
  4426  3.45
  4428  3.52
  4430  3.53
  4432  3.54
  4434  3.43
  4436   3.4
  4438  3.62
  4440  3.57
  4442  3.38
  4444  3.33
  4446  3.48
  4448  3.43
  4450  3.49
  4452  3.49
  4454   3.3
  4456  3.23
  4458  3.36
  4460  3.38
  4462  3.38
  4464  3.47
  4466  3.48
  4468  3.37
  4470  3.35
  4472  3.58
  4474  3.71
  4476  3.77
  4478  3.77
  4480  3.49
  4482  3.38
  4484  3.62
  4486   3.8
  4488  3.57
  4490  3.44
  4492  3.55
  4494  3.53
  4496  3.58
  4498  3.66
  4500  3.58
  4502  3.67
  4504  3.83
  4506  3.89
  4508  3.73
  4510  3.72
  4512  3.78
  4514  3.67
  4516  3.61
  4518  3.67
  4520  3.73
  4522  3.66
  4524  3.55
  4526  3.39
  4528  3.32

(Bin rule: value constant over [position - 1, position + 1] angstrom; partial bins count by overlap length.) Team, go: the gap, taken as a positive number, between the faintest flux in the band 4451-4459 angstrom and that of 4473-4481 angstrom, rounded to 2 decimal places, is 0.26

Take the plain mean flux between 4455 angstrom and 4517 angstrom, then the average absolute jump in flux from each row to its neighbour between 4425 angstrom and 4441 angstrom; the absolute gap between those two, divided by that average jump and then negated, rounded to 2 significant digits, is -49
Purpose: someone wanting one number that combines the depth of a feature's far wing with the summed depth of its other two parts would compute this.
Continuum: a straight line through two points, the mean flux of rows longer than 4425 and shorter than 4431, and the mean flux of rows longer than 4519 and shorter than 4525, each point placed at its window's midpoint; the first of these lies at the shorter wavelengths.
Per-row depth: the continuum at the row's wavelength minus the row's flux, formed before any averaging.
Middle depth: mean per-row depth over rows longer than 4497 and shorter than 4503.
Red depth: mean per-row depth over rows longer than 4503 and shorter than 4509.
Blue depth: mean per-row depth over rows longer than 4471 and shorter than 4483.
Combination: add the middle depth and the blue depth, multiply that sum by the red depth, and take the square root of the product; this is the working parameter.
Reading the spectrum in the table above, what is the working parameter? 0.112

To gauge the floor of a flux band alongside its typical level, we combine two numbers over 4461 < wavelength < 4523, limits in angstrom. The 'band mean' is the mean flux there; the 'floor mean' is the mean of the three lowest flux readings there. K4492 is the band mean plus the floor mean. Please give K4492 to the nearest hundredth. 6.98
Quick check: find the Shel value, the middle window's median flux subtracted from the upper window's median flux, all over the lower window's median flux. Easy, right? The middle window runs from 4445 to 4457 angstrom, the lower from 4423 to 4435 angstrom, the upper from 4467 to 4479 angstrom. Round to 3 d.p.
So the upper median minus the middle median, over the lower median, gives 0.054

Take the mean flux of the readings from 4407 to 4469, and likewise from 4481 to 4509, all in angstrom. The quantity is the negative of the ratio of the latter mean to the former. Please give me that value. -1.05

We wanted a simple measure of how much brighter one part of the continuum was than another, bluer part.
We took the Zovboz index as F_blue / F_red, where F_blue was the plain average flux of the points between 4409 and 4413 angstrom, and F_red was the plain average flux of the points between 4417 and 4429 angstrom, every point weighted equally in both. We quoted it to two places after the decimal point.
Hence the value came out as 1.03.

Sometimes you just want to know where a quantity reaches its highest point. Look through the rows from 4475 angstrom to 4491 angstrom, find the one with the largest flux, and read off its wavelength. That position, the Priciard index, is 4486 angstrom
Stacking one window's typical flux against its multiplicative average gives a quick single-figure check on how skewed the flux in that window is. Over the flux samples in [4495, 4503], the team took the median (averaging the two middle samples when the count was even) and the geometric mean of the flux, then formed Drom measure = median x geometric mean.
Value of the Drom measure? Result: 13.1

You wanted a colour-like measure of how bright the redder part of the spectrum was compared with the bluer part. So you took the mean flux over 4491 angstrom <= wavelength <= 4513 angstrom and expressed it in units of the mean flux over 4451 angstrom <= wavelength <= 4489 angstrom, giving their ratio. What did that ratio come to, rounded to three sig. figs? 1.05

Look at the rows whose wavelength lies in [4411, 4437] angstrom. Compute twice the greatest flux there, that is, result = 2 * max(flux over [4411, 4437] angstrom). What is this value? 7.40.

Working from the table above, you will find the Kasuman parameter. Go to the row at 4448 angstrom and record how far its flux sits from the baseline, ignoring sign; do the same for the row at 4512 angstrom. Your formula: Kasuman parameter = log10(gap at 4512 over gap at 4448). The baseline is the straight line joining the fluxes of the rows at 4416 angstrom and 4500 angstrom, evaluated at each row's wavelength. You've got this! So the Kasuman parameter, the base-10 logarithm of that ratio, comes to 1.5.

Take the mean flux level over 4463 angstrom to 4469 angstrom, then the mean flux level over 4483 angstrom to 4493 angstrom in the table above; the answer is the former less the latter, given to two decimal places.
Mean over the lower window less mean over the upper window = -0.16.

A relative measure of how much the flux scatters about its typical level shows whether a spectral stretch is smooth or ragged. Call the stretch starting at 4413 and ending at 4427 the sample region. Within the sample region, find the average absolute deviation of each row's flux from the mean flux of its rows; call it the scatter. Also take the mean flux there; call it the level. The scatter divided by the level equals 0.0192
